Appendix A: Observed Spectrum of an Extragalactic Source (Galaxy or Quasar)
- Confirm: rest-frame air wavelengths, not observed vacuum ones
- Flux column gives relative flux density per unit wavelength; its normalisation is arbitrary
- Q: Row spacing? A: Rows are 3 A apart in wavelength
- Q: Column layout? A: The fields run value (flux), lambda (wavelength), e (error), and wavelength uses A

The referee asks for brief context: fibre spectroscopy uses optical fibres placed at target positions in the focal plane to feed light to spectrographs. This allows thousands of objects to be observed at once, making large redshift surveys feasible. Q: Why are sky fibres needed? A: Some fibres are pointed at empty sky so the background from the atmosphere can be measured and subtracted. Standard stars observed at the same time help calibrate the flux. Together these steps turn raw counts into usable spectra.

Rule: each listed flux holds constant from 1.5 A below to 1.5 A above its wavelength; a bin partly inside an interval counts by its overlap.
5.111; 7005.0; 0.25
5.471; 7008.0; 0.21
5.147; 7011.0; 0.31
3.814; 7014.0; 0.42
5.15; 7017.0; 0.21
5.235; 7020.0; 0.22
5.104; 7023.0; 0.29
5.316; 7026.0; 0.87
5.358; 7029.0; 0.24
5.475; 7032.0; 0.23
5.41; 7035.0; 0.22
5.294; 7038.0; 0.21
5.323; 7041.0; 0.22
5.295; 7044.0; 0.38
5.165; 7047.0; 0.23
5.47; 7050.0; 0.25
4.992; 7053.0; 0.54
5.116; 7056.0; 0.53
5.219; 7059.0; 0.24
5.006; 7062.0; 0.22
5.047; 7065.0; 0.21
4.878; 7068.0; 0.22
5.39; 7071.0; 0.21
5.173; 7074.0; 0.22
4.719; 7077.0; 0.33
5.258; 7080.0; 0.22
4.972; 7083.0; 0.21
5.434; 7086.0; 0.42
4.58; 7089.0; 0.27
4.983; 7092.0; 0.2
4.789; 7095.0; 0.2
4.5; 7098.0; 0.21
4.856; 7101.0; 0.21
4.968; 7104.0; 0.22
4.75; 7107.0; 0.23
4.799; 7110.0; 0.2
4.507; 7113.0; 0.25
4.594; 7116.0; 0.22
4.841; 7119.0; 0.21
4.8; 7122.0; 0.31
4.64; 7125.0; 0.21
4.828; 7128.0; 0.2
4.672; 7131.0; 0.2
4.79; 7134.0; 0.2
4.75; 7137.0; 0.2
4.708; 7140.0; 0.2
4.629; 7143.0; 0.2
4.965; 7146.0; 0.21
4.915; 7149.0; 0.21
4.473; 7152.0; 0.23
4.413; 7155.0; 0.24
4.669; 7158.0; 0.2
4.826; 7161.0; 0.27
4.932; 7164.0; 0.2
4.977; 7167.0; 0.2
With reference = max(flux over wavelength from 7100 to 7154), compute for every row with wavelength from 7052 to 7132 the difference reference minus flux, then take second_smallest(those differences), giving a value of -0.42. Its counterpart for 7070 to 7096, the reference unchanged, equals -0.42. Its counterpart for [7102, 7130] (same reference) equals 0.13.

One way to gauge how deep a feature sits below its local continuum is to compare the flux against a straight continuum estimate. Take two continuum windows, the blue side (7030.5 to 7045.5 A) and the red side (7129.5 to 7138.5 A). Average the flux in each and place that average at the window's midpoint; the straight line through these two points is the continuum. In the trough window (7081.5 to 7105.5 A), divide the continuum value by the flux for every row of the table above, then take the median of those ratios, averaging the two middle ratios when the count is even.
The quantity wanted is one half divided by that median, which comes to 0.490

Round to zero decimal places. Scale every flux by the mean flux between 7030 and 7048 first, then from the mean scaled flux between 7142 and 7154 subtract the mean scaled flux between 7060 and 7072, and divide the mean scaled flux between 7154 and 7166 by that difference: -14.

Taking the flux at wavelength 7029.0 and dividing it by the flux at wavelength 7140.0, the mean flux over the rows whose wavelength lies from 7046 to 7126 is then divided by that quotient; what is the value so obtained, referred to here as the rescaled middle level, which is 4.3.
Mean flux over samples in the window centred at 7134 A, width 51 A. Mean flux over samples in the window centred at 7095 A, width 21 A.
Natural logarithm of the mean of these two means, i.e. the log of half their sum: 1.566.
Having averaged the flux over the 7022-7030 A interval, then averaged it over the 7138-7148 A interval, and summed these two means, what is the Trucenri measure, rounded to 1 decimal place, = 10.0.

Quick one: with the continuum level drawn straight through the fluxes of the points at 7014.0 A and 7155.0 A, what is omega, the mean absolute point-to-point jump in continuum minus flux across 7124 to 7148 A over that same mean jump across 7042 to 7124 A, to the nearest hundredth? 0.50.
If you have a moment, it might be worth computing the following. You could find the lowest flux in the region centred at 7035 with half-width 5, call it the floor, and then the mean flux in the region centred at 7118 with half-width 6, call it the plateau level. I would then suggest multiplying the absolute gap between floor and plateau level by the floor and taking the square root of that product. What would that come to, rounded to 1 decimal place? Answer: 1.8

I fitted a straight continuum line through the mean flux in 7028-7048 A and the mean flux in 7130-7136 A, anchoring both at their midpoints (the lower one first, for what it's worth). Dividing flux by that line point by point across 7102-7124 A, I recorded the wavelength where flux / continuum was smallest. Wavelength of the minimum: 7113.0 A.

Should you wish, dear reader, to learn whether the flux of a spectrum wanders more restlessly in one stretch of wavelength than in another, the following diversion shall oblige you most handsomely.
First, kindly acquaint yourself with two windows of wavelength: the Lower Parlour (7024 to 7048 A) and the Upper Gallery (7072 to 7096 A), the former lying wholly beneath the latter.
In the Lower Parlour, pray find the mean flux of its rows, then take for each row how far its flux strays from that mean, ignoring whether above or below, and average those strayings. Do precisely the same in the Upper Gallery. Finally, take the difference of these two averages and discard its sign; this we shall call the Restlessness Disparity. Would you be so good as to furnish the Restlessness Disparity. 0.16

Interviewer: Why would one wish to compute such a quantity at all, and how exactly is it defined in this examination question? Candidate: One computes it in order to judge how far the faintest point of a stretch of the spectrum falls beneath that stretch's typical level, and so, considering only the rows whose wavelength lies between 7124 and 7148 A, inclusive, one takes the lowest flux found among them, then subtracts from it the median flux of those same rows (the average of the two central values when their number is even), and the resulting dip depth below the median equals -0.10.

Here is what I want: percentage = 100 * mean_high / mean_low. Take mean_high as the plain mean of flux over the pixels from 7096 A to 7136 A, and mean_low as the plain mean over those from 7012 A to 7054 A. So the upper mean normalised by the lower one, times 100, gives 91.5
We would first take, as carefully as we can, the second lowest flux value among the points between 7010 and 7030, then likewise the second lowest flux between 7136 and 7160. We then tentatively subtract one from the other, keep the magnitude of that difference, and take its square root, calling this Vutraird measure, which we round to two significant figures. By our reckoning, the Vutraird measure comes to 0.79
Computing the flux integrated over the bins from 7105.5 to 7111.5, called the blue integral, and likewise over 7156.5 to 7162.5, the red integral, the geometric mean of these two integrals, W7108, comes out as 28.6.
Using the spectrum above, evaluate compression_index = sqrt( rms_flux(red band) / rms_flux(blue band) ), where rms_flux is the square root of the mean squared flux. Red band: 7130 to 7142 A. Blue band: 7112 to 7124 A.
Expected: 1.00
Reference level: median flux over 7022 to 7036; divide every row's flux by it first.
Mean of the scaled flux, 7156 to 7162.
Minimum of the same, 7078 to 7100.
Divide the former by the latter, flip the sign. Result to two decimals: -1.05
